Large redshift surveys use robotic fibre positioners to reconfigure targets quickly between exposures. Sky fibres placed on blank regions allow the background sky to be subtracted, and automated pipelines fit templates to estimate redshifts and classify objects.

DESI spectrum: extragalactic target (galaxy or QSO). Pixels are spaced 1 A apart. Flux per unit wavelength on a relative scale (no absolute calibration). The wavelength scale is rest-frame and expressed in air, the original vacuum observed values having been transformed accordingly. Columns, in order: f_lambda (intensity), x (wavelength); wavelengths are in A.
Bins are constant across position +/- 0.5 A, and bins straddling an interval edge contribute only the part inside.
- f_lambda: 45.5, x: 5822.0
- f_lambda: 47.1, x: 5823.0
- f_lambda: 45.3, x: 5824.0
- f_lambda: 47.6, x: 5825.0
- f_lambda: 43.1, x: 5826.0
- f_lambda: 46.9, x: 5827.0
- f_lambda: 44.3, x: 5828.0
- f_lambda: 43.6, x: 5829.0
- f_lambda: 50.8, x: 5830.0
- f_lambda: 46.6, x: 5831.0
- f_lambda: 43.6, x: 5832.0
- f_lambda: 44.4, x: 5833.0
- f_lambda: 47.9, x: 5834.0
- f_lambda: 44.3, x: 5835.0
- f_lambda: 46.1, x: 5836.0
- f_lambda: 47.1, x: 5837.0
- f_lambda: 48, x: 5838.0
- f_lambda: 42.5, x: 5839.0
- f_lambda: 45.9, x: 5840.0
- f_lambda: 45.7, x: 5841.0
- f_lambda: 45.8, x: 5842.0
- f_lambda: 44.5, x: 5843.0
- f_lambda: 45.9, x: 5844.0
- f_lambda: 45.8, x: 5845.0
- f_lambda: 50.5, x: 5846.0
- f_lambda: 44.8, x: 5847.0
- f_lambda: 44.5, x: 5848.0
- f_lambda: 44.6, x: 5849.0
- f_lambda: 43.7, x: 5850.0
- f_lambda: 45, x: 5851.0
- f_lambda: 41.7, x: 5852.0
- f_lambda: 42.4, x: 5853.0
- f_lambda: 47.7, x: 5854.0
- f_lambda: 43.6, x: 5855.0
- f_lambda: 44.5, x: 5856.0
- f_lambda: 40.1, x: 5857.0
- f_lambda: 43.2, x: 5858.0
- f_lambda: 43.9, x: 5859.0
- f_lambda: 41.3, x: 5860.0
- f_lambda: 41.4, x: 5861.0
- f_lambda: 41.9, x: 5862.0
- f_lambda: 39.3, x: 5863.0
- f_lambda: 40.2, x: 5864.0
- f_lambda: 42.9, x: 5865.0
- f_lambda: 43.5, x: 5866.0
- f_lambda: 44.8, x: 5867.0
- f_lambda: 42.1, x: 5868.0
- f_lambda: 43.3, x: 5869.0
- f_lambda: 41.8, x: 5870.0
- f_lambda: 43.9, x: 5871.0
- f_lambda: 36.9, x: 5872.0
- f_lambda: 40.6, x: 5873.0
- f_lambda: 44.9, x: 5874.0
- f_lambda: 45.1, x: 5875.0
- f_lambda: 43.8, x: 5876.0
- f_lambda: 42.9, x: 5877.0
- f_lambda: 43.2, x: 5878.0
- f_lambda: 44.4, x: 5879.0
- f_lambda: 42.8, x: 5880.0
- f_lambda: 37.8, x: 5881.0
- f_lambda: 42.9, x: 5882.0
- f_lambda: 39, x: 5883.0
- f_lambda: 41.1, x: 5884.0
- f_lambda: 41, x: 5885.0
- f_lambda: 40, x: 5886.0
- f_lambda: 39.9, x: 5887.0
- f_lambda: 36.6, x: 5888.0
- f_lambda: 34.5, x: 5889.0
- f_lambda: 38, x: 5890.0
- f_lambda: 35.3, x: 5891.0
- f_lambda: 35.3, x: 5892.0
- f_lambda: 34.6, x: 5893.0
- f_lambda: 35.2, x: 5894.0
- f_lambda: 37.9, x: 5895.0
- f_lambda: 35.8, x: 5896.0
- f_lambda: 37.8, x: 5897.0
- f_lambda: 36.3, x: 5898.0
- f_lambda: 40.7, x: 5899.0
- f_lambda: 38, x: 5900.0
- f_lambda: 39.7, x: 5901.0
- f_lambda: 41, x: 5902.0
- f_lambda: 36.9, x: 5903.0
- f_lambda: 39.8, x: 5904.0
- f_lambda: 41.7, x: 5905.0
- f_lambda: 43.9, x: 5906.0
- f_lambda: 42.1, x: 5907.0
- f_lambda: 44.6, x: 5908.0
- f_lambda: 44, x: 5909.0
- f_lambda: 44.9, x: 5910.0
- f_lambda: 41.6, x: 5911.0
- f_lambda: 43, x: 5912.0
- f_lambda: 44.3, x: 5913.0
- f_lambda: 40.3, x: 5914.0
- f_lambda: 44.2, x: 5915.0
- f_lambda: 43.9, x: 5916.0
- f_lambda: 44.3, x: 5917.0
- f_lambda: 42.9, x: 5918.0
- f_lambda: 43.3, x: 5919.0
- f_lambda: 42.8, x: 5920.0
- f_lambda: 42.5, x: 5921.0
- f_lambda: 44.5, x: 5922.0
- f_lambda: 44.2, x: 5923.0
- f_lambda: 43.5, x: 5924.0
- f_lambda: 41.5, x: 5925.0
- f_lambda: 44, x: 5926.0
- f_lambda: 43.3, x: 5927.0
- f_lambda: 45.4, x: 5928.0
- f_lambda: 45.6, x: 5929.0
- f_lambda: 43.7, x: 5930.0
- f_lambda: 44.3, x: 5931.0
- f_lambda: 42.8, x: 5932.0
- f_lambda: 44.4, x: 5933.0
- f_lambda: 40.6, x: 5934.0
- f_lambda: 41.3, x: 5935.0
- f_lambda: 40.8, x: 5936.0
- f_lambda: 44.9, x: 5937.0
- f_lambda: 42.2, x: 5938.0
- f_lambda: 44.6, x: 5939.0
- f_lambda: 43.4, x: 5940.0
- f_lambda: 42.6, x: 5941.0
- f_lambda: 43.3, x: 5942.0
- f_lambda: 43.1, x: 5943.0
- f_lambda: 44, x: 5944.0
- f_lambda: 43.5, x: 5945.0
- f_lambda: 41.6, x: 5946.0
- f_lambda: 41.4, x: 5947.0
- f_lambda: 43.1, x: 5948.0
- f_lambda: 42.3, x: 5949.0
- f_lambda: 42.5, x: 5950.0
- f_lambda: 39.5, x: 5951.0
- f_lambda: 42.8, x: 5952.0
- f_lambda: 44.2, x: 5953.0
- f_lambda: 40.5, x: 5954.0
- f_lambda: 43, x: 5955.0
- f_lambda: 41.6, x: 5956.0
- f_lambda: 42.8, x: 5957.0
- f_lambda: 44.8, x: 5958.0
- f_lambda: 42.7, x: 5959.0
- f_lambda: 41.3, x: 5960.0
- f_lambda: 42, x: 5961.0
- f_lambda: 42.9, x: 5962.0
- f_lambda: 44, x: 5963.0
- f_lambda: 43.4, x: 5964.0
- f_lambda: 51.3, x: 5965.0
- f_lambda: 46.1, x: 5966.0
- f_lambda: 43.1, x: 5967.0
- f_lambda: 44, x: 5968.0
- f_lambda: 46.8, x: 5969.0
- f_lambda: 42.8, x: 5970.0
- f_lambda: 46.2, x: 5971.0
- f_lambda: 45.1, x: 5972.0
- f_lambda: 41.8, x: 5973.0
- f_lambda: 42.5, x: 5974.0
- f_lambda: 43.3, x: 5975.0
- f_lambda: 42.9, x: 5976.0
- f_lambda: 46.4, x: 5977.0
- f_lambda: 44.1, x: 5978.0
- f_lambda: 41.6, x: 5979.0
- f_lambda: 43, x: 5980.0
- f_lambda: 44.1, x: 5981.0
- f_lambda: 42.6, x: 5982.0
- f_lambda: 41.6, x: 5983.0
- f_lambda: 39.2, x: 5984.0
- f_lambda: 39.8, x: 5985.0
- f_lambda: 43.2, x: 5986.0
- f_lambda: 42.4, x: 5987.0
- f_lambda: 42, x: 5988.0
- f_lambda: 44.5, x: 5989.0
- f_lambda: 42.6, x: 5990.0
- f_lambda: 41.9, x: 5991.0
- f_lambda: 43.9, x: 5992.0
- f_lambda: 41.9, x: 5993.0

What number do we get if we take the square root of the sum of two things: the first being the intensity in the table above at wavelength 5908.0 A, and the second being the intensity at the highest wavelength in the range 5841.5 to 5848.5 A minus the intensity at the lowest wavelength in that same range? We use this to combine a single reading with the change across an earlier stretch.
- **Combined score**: 6.58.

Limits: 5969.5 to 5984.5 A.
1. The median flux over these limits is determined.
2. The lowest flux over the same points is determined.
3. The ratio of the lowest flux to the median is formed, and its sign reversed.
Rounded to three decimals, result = -0.914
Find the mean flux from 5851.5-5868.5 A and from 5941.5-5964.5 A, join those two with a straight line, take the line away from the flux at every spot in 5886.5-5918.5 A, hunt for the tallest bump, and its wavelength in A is 5910.0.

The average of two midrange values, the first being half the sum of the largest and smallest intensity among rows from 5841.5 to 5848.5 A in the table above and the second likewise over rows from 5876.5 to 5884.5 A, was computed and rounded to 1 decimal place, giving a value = 44.3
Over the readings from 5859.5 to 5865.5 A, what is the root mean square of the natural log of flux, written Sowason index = 3.72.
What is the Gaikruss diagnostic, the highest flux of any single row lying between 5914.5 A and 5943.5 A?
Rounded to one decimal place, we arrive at 45.6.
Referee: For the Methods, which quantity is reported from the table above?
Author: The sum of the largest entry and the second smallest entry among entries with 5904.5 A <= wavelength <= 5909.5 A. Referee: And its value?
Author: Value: 86.7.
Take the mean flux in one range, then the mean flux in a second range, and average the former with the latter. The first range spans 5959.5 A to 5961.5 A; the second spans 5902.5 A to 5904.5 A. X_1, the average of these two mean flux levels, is 40.0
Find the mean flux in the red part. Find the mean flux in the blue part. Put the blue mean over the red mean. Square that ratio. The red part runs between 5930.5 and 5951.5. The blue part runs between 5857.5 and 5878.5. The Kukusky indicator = 0.99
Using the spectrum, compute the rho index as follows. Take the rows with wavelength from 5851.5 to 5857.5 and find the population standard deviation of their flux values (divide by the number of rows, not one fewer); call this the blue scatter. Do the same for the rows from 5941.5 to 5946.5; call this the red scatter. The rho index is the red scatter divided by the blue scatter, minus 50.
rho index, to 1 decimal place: -49.7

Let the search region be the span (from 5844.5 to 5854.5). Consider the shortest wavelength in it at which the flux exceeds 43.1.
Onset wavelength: 5845.0 A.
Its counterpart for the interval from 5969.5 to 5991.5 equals 5971.0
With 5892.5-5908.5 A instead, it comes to 5906.0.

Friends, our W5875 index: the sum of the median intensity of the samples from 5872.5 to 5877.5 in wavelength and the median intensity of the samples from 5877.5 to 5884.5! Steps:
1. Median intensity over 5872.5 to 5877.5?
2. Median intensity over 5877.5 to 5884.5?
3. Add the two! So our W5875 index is 86.6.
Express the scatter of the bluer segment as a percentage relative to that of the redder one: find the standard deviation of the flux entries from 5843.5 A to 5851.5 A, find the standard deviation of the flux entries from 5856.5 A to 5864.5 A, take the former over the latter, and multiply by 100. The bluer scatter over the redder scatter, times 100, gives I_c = 134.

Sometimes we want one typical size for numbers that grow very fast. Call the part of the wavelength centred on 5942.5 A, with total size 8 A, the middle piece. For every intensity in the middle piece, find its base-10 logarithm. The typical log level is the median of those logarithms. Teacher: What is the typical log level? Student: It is 1.64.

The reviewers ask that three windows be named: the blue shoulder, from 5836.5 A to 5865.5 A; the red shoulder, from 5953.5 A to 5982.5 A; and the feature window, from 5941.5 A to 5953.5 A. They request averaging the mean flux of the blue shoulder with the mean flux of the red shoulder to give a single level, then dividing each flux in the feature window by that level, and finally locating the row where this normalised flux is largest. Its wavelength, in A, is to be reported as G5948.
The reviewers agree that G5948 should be 5953.0 A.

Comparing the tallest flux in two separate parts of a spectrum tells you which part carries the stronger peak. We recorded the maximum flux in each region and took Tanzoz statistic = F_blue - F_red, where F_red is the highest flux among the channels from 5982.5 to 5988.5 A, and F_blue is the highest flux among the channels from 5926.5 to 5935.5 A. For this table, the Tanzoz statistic 2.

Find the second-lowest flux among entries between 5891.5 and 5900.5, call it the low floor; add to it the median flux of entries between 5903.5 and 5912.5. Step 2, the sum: 78.2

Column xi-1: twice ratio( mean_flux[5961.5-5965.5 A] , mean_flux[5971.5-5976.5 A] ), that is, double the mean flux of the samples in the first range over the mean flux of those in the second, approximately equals 2.11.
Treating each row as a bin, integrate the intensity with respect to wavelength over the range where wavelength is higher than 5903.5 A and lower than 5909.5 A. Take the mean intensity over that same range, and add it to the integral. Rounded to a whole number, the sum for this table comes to 299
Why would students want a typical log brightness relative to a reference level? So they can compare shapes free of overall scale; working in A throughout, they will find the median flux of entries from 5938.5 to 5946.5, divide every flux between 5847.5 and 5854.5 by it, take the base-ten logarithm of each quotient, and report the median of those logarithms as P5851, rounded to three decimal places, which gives 0.011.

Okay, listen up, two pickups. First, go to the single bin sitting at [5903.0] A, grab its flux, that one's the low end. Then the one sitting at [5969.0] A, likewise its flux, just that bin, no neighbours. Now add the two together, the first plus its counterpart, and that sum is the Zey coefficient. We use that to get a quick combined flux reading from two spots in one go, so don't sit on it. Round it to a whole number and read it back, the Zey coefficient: 84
